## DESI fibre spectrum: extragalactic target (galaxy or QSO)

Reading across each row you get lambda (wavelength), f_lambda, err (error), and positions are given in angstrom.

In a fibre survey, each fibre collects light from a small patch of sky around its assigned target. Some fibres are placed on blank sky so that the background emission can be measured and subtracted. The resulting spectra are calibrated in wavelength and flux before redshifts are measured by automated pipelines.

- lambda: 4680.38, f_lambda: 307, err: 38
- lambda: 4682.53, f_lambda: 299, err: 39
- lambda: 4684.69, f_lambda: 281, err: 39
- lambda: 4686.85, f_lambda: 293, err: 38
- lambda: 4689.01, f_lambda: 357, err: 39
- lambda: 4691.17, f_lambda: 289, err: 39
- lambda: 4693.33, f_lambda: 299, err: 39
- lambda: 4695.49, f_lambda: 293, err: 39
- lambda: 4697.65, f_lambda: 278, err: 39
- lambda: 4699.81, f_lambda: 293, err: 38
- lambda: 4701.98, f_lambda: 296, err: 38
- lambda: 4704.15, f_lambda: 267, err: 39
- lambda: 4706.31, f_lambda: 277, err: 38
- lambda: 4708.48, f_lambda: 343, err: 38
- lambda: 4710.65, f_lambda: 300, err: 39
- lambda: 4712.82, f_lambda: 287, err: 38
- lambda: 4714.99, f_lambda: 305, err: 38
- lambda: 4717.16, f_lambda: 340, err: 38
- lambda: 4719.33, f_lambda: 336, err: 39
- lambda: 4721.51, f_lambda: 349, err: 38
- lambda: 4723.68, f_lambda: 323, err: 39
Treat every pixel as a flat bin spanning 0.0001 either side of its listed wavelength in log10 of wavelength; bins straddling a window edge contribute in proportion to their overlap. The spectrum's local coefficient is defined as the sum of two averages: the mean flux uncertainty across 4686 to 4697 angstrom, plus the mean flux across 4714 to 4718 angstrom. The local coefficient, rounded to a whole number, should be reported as 361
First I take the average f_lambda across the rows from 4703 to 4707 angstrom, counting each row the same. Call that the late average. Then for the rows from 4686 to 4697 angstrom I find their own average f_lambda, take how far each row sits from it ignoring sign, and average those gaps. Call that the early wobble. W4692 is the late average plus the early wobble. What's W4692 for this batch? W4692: 292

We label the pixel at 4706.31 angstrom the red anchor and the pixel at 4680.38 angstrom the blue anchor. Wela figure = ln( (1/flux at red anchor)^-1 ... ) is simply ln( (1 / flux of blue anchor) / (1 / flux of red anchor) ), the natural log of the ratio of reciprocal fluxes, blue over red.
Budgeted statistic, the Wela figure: -0.10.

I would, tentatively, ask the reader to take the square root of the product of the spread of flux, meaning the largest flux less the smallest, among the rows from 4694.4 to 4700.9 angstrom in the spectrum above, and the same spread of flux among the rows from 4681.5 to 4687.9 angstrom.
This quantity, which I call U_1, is 16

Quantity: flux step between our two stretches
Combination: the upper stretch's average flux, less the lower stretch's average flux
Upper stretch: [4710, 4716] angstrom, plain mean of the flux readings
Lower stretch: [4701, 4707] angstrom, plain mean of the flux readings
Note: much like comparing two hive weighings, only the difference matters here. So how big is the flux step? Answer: 17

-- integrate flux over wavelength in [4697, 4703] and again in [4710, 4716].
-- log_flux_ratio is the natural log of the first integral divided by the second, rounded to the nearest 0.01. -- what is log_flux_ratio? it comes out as -0.03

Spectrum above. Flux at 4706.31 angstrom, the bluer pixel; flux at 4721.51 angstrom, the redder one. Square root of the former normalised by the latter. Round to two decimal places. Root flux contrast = 0.89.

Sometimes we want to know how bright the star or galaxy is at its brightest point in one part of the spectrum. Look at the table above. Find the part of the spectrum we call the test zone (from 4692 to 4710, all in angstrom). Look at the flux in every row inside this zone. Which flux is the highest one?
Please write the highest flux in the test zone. 343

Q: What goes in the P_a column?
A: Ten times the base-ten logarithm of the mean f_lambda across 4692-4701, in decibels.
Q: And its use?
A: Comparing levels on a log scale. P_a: 24.64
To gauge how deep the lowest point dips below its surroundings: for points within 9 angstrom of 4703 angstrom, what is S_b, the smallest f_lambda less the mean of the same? -26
